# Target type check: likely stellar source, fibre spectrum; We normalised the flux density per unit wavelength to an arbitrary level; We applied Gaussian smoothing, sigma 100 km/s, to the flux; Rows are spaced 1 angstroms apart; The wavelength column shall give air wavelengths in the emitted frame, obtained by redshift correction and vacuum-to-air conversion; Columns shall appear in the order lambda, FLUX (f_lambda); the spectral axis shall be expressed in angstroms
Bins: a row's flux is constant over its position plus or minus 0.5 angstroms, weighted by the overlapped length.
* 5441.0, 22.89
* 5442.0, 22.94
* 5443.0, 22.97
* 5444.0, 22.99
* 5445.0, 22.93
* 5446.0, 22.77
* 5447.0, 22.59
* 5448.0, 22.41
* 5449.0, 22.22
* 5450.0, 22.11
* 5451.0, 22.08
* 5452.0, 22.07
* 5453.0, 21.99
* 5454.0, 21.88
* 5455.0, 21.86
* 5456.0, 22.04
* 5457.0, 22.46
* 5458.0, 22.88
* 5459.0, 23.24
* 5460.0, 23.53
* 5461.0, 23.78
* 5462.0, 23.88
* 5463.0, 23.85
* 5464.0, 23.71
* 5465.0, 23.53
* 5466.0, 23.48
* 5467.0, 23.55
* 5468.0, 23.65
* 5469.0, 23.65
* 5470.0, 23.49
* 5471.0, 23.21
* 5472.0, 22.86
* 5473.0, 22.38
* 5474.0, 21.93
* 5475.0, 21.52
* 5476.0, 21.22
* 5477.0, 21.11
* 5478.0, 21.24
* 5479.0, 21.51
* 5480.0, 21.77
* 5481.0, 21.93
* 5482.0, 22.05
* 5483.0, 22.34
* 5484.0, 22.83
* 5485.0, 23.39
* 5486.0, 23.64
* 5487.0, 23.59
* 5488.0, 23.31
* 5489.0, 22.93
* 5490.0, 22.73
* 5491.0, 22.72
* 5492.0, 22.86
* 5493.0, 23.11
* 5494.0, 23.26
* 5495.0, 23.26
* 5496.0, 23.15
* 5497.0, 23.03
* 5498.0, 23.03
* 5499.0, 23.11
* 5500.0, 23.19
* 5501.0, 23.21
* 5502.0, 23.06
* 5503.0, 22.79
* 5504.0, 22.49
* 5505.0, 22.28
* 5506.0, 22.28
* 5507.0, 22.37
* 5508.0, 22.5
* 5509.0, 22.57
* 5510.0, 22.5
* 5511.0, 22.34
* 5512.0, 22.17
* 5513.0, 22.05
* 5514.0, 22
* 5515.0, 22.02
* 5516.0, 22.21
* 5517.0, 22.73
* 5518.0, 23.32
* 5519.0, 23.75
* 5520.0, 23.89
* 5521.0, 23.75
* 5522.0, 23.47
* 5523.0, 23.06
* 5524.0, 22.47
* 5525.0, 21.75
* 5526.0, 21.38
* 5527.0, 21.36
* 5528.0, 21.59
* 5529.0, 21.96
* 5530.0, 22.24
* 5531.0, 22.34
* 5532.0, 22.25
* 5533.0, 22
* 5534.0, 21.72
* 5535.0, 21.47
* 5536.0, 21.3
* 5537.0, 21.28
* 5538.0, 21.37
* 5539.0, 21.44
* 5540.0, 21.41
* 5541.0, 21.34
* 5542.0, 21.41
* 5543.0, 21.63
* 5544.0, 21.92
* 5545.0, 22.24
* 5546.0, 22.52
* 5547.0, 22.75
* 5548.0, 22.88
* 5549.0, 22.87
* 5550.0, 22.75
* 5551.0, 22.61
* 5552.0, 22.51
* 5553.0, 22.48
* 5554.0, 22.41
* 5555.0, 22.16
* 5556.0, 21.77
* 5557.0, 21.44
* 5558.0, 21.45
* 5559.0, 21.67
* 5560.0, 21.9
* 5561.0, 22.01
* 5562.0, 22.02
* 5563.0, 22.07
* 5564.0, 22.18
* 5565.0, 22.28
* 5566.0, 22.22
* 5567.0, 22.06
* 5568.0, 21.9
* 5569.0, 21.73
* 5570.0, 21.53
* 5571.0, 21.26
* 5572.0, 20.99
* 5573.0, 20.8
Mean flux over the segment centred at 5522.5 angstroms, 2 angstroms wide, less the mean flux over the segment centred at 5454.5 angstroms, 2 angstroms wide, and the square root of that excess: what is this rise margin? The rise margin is 1.2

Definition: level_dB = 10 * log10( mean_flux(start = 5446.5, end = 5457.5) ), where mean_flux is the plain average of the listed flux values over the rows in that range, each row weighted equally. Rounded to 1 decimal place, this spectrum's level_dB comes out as 13.5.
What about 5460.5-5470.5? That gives 13.7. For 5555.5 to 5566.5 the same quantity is 13.4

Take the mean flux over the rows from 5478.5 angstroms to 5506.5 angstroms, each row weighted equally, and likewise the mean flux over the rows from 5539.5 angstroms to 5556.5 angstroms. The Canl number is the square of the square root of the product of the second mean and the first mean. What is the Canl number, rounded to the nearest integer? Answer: 507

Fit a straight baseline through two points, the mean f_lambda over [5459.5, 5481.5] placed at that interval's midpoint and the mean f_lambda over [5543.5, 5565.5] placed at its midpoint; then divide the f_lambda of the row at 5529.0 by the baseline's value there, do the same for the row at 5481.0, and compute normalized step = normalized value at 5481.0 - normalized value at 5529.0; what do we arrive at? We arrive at -0.015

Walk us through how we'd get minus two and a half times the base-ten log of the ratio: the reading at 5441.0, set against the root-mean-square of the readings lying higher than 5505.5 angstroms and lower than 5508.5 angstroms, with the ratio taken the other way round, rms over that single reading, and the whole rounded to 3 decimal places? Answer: 0.024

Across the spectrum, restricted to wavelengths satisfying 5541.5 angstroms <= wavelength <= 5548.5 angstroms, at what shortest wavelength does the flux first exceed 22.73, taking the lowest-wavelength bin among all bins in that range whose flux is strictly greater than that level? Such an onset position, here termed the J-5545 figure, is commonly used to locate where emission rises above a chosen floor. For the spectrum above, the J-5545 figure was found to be 5547.0 angstroms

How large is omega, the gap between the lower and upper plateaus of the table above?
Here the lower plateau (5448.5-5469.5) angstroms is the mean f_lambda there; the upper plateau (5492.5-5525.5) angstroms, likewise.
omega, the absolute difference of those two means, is 0.13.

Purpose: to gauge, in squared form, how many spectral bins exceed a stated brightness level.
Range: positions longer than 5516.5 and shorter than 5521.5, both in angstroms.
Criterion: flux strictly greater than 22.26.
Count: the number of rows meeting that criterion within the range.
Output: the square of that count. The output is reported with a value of 25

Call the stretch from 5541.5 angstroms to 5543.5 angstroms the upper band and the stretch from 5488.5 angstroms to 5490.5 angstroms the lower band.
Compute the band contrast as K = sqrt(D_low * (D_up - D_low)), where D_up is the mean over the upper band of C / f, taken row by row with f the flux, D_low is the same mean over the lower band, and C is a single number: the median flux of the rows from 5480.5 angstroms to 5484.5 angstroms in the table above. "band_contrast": 0.24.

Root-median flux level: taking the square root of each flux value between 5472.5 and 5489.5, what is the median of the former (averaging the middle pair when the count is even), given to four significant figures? 4.696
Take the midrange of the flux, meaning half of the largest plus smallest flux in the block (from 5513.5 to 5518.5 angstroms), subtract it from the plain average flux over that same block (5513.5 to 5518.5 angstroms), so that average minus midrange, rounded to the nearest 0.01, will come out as -0.20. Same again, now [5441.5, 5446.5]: 0.04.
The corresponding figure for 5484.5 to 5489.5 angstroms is 0.09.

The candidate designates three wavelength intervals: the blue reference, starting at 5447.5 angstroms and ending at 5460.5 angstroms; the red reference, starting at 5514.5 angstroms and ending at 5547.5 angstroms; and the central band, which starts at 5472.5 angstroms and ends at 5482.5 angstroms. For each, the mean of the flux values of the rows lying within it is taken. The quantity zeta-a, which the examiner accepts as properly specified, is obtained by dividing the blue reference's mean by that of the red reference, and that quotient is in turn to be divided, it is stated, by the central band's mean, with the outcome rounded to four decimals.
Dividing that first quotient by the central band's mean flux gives 0.0466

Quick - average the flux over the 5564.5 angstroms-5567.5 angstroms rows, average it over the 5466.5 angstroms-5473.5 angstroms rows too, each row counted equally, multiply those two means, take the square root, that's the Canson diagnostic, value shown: 22.7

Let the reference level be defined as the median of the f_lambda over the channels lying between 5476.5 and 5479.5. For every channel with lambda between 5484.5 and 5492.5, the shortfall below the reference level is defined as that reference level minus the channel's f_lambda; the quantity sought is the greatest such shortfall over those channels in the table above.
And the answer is -1.5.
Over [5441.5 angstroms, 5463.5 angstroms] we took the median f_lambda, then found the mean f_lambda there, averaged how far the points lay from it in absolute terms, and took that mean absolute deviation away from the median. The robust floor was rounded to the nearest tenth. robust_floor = 22.1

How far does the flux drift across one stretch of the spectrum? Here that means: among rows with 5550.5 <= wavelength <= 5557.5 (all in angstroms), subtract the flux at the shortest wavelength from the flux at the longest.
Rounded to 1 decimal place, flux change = -1.2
